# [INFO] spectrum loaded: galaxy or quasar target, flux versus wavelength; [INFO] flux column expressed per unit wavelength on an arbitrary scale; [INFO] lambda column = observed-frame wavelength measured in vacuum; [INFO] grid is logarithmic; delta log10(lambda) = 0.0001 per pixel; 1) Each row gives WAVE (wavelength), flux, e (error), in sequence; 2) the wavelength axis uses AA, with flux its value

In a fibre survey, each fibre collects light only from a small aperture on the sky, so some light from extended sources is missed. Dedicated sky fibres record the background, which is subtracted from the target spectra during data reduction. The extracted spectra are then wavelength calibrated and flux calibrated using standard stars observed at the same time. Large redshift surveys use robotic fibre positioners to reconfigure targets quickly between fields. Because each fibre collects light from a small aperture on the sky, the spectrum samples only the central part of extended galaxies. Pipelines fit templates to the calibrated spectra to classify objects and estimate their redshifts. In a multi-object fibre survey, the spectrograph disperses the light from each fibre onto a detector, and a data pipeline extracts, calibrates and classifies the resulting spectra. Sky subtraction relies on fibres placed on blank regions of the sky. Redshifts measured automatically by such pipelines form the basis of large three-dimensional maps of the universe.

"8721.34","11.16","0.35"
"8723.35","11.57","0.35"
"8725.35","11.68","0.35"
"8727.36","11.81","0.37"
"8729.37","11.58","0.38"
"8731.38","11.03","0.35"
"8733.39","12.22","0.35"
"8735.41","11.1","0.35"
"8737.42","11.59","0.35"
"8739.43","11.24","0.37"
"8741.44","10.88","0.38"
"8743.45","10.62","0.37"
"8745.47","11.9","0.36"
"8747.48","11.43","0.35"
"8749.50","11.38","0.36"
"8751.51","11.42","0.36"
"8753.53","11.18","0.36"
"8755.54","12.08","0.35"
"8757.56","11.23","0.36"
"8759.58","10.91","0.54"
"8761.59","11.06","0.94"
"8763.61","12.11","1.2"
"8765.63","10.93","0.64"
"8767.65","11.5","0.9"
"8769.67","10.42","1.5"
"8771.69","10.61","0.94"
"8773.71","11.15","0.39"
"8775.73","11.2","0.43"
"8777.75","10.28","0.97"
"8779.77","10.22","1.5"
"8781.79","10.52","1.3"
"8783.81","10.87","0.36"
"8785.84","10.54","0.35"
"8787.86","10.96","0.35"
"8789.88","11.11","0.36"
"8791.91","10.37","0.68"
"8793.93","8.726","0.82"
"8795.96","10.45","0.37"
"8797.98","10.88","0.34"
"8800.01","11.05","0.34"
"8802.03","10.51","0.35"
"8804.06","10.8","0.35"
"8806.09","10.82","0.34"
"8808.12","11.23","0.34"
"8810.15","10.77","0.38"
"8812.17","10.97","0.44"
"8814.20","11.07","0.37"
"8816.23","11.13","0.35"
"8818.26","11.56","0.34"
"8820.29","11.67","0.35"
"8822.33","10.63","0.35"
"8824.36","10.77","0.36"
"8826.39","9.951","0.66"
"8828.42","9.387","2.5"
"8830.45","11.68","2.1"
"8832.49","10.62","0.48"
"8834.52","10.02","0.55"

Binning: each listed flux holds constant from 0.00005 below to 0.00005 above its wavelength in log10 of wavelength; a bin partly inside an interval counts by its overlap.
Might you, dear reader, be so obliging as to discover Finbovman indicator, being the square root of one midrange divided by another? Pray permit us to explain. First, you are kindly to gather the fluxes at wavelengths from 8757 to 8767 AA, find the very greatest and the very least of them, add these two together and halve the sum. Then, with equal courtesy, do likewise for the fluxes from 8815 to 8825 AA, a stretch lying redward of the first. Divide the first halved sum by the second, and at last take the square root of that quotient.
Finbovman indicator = 1.02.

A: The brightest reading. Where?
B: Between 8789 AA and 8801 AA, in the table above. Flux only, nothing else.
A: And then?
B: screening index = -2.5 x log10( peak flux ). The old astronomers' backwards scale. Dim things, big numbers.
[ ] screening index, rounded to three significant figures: -2.61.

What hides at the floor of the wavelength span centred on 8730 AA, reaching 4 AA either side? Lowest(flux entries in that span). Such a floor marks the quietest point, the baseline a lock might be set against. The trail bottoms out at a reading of 11.03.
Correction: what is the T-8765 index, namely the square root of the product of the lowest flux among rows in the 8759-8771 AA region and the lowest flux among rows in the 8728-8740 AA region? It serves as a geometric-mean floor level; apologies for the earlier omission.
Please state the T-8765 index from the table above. 10.7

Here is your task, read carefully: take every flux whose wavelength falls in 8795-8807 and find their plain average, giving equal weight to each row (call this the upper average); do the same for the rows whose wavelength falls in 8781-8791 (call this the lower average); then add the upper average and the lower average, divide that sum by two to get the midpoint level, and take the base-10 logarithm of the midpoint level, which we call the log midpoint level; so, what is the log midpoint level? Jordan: 1.03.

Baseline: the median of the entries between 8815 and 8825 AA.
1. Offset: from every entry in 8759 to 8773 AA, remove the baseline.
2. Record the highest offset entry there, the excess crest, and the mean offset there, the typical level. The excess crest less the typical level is 1.0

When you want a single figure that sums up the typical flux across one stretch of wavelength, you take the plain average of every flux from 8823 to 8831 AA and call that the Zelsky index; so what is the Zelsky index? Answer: 10.4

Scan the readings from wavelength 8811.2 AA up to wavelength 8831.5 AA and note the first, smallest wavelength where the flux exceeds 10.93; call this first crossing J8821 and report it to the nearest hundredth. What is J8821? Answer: 8812.17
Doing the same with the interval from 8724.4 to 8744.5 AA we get 8725.35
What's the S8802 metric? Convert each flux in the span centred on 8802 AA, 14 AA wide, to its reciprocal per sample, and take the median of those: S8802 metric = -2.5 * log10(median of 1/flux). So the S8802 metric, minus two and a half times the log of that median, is 2.59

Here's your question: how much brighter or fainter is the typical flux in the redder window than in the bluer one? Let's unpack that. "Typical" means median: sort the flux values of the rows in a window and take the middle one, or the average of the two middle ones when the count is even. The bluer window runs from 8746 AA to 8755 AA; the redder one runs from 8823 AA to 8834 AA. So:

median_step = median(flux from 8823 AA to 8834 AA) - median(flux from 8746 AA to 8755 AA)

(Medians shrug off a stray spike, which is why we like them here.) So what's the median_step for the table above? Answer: -0.8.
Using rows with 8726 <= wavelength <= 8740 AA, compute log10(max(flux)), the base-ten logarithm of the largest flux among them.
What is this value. 1.09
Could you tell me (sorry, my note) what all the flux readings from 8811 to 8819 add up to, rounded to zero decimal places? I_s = 45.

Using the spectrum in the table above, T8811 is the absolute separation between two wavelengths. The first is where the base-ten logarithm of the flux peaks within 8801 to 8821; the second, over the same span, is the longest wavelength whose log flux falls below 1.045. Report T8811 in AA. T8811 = 6.1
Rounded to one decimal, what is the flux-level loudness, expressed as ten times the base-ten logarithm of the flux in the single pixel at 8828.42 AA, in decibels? 9.7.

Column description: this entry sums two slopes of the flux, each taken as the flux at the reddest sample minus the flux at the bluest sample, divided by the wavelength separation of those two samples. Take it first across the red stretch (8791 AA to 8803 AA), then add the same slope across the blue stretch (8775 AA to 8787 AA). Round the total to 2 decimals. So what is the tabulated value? -0.05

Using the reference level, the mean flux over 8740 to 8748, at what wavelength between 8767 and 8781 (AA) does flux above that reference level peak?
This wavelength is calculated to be 8767.65 AA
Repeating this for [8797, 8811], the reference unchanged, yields 8808.12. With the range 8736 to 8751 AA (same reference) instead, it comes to 8745.47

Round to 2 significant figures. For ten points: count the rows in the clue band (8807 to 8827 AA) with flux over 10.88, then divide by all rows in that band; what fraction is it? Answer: 0.60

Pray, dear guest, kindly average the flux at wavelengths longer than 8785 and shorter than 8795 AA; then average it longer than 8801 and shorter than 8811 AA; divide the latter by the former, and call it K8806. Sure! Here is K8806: 1.047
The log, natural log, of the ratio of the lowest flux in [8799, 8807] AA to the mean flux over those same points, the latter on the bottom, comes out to -0.027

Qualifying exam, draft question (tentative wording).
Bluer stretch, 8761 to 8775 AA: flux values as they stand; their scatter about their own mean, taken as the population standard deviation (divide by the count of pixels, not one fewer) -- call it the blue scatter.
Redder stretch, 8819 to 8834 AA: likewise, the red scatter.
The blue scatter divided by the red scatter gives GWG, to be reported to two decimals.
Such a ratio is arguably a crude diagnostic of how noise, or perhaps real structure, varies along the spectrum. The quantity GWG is 0.68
